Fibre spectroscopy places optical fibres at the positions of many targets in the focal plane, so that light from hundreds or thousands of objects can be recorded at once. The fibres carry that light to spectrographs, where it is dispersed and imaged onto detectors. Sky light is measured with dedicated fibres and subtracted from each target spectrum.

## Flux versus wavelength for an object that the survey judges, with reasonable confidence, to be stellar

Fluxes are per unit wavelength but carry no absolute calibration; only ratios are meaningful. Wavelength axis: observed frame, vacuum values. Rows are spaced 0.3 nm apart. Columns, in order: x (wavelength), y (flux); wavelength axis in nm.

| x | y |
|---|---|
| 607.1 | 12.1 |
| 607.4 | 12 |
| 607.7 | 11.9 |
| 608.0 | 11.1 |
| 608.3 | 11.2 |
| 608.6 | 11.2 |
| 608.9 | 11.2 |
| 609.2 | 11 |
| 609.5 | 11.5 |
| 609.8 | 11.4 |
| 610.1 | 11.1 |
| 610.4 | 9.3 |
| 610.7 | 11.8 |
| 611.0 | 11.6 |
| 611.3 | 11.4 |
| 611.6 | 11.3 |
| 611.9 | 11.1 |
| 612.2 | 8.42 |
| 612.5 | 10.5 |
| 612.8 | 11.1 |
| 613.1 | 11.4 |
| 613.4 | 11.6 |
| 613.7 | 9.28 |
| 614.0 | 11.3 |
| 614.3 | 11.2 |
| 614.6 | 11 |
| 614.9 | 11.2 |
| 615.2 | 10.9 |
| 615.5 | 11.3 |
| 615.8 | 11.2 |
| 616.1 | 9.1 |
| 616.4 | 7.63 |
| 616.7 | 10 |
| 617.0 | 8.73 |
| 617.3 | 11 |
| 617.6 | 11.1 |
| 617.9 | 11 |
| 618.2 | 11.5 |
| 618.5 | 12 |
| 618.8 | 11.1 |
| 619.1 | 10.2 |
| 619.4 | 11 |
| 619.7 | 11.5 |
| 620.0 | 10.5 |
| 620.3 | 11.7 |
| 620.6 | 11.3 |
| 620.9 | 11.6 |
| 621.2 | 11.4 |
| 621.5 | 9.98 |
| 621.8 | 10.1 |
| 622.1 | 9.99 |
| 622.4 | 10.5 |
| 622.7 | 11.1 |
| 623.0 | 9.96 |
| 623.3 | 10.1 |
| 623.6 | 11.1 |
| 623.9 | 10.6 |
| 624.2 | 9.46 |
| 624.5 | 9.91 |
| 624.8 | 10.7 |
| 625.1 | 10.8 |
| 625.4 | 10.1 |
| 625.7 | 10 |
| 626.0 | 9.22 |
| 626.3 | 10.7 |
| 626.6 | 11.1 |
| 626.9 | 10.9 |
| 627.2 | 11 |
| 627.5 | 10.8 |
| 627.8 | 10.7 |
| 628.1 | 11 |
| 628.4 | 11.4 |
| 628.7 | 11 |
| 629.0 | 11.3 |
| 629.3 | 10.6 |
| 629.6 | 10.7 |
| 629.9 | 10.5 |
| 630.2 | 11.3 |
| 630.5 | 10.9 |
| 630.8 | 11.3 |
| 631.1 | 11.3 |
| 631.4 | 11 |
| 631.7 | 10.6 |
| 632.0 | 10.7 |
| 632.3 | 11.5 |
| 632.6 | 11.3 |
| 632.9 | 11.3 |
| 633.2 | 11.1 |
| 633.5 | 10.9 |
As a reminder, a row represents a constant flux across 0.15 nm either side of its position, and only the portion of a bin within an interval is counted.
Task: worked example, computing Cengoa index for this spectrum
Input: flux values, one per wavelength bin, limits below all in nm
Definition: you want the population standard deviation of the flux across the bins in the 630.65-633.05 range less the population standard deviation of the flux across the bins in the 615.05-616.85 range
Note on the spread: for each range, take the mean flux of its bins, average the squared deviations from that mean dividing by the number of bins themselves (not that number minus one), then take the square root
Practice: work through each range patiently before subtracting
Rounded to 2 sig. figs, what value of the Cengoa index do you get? -1.0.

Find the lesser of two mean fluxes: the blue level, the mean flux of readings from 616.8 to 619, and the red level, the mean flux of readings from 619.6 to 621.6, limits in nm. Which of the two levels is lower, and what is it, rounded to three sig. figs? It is 10.9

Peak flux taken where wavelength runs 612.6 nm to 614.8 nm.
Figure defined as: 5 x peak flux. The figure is 58.0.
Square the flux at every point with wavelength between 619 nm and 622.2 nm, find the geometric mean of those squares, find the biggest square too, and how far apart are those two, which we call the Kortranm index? 20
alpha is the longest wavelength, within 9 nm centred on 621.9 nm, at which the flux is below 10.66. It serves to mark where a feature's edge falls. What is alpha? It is 626.0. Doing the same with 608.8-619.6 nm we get 619.1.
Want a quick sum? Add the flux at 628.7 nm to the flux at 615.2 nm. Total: 21.9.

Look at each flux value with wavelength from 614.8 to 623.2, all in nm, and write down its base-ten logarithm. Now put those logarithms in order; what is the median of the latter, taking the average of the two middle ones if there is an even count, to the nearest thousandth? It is 1.041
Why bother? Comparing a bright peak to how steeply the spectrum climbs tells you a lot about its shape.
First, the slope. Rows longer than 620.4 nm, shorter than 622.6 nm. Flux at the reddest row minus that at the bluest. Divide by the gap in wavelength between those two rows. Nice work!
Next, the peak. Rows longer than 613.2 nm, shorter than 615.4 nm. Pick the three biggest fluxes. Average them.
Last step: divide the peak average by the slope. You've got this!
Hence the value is -26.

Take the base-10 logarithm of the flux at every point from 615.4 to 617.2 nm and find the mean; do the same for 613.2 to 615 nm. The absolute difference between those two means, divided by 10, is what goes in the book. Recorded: 0.0057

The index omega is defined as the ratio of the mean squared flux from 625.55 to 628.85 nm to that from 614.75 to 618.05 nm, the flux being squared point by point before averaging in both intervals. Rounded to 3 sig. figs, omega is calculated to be 1.07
